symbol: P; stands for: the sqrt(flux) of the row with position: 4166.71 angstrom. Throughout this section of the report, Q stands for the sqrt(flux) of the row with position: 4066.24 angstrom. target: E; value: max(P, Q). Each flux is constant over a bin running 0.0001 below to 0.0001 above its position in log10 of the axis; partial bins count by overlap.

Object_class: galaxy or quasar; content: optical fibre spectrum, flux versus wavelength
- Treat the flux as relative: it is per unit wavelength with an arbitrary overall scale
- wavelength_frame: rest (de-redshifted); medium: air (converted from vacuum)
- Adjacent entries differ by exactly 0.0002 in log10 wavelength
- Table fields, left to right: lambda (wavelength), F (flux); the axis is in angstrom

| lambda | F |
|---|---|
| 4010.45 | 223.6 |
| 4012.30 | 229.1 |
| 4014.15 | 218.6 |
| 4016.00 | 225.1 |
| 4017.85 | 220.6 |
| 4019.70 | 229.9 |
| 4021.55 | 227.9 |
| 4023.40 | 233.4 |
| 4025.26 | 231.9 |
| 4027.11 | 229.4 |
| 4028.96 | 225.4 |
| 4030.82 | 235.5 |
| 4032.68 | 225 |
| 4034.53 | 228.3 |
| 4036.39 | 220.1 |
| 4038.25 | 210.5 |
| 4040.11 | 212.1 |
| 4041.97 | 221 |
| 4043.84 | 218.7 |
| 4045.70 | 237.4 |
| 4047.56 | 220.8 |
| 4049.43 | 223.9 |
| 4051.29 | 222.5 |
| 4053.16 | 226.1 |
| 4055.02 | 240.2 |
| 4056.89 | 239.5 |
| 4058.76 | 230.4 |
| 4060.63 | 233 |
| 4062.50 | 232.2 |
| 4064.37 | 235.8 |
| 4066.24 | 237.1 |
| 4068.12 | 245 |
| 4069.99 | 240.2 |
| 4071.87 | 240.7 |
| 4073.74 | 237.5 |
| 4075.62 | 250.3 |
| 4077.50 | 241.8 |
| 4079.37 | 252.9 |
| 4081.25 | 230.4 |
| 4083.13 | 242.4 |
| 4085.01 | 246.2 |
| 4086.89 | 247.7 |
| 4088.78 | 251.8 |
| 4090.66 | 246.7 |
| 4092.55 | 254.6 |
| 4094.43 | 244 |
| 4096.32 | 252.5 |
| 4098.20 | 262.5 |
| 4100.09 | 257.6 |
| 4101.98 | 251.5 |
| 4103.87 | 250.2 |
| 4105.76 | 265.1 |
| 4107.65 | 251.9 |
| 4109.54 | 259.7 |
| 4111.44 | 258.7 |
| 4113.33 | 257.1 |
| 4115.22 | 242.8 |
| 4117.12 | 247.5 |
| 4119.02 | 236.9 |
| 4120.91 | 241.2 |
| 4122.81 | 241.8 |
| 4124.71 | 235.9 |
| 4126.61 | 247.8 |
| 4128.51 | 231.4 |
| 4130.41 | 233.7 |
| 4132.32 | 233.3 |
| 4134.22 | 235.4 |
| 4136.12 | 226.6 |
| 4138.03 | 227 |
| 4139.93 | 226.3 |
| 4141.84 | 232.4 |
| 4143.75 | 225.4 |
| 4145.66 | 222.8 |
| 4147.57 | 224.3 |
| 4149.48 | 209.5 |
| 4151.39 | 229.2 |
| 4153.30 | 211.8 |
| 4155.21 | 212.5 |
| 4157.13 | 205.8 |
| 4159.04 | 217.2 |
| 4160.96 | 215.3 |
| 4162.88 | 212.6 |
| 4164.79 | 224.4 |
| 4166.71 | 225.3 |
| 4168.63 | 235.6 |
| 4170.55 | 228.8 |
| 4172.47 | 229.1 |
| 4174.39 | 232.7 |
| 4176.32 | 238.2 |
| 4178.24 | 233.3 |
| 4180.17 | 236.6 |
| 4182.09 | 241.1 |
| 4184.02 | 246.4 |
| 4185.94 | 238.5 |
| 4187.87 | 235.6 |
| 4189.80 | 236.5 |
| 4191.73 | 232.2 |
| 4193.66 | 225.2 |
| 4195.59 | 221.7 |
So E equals 15.4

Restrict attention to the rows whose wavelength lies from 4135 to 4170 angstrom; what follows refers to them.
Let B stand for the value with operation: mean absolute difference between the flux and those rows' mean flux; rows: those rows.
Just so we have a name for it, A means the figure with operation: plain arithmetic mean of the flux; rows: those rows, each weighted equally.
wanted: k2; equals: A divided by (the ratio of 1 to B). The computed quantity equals 1590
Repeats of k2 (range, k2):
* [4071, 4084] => 1297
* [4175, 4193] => 729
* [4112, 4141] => 1658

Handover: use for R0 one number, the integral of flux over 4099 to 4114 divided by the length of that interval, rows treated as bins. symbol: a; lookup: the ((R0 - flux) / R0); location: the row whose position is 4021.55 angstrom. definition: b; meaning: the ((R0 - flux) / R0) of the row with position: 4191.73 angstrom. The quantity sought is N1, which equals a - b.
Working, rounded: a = 0.111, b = 0.095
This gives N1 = 0.017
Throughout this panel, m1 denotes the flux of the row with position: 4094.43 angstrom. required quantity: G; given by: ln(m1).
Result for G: 5.50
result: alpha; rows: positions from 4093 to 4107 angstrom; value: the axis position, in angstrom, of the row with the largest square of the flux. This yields 4105.76 angstrom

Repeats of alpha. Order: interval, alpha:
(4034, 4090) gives 4079.37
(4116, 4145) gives 4126.61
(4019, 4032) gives 4030.82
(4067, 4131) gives 4105.76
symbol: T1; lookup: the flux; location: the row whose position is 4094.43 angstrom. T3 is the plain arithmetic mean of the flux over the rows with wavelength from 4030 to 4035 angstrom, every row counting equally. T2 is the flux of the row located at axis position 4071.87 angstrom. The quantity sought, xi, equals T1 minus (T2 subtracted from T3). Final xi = 255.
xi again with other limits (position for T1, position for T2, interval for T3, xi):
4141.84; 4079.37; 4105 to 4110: 226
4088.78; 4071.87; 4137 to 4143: 264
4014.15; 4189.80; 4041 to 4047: 229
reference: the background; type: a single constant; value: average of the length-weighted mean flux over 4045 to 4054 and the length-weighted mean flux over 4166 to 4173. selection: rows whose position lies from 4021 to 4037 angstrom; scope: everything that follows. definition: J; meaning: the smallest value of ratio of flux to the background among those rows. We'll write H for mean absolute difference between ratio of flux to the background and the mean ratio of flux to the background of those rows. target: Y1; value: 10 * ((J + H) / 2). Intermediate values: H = 0.016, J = 0.97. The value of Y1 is 4.91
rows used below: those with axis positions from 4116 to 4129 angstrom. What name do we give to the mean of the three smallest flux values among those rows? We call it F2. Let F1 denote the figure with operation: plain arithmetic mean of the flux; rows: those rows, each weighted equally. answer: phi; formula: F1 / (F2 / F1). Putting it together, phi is 246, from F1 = 240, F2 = 235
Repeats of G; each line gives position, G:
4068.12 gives 5.50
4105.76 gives 5.58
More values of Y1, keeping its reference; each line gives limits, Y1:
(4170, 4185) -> 5.13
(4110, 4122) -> 5.35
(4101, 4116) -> 5.45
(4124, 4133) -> 5.18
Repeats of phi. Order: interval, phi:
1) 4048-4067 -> 240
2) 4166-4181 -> 237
